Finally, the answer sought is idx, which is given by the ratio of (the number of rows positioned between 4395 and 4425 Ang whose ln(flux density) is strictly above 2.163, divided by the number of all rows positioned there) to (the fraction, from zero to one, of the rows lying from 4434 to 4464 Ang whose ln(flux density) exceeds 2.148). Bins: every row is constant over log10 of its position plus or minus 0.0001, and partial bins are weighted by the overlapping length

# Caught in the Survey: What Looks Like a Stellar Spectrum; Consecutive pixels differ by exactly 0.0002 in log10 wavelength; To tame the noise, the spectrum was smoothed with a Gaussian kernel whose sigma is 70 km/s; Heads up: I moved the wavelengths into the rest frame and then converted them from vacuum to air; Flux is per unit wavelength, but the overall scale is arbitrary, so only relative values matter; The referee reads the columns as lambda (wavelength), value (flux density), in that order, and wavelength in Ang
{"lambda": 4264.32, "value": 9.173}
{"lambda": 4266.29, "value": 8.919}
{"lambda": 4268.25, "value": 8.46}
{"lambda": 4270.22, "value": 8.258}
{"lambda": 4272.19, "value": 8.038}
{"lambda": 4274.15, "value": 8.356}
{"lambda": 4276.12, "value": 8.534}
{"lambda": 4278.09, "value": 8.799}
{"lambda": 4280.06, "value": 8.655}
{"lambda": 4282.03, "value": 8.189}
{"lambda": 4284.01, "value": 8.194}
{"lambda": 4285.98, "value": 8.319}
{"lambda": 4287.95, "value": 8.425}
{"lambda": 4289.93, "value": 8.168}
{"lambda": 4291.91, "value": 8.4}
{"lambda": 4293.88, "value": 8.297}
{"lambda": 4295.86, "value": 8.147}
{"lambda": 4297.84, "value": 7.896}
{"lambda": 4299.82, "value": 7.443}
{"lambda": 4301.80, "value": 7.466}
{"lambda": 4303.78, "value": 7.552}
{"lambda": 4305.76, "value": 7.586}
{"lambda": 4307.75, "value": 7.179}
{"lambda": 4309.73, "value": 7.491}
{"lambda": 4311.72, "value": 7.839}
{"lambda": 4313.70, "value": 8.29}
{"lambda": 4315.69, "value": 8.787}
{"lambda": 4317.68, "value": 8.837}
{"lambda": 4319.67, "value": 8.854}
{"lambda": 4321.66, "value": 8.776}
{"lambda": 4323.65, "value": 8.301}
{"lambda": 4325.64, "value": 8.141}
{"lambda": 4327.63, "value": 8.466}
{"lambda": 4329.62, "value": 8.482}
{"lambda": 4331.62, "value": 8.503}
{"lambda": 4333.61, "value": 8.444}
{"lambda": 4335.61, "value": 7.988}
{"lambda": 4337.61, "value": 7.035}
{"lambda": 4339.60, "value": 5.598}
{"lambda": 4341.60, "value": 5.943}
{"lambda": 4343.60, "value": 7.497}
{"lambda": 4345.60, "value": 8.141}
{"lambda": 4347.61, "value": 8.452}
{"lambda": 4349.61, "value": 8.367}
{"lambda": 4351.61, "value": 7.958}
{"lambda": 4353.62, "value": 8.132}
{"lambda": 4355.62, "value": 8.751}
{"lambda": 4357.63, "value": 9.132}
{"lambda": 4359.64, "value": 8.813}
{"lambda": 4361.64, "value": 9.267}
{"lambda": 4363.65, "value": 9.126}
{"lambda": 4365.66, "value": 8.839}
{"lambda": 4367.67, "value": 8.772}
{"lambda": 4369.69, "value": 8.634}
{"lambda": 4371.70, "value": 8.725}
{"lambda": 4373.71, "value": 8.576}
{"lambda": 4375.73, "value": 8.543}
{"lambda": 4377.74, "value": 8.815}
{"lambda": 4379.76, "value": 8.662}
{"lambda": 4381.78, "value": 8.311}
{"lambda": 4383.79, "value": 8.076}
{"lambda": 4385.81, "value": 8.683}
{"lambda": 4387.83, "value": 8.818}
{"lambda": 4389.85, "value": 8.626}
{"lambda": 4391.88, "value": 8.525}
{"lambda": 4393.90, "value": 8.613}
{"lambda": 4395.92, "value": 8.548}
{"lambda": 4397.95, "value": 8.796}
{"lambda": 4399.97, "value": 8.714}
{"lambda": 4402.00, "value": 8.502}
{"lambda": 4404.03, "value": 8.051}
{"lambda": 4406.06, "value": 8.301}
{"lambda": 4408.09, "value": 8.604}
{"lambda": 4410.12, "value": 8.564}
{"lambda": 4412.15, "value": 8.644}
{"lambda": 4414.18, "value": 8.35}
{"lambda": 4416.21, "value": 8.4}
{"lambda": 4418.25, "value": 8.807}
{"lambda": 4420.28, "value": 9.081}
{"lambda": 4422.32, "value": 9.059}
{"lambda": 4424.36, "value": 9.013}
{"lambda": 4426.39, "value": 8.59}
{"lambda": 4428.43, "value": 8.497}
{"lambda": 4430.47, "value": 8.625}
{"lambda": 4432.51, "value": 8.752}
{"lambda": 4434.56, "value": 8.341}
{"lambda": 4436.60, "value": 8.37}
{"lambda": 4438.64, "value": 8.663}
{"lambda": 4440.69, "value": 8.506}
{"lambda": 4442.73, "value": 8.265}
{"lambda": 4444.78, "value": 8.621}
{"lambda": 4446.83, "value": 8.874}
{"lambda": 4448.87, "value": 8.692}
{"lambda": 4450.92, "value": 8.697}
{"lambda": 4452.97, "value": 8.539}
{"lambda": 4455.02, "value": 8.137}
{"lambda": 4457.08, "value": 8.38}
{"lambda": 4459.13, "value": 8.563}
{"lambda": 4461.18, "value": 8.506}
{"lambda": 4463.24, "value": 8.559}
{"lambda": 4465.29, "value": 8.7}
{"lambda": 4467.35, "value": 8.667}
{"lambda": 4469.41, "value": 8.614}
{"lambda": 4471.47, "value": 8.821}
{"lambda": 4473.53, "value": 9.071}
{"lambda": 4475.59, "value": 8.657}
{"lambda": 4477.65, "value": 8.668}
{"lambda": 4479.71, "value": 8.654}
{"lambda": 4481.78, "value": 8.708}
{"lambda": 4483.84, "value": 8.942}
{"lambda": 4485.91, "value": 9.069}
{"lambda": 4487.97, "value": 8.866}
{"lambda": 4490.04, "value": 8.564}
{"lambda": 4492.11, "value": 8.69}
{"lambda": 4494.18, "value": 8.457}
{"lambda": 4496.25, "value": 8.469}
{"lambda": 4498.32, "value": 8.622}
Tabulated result 1.20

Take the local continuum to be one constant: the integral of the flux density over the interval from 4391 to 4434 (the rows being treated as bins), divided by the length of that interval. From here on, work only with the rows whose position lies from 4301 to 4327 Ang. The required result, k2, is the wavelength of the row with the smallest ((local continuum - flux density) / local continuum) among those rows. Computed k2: 4319.67 Ang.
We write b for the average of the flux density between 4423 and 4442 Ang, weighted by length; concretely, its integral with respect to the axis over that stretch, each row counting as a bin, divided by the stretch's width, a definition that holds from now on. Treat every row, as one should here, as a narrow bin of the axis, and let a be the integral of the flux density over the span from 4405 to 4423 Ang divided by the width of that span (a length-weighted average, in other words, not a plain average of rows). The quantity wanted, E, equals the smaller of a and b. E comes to 8.60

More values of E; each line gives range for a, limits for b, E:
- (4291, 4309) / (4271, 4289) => 7.77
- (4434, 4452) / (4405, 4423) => 8.57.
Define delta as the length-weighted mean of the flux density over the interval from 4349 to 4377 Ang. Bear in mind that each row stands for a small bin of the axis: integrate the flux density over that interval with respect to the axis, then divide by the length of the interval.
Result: 8.7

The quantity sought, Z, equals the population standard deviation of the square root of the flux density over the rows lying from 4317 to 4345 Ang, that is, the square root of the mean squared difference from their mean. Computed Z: 0.187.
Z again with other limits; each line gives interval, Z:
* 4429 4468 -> 0.031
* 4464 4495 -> 0.029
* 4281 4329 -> 0.083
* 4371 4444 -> 0.040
